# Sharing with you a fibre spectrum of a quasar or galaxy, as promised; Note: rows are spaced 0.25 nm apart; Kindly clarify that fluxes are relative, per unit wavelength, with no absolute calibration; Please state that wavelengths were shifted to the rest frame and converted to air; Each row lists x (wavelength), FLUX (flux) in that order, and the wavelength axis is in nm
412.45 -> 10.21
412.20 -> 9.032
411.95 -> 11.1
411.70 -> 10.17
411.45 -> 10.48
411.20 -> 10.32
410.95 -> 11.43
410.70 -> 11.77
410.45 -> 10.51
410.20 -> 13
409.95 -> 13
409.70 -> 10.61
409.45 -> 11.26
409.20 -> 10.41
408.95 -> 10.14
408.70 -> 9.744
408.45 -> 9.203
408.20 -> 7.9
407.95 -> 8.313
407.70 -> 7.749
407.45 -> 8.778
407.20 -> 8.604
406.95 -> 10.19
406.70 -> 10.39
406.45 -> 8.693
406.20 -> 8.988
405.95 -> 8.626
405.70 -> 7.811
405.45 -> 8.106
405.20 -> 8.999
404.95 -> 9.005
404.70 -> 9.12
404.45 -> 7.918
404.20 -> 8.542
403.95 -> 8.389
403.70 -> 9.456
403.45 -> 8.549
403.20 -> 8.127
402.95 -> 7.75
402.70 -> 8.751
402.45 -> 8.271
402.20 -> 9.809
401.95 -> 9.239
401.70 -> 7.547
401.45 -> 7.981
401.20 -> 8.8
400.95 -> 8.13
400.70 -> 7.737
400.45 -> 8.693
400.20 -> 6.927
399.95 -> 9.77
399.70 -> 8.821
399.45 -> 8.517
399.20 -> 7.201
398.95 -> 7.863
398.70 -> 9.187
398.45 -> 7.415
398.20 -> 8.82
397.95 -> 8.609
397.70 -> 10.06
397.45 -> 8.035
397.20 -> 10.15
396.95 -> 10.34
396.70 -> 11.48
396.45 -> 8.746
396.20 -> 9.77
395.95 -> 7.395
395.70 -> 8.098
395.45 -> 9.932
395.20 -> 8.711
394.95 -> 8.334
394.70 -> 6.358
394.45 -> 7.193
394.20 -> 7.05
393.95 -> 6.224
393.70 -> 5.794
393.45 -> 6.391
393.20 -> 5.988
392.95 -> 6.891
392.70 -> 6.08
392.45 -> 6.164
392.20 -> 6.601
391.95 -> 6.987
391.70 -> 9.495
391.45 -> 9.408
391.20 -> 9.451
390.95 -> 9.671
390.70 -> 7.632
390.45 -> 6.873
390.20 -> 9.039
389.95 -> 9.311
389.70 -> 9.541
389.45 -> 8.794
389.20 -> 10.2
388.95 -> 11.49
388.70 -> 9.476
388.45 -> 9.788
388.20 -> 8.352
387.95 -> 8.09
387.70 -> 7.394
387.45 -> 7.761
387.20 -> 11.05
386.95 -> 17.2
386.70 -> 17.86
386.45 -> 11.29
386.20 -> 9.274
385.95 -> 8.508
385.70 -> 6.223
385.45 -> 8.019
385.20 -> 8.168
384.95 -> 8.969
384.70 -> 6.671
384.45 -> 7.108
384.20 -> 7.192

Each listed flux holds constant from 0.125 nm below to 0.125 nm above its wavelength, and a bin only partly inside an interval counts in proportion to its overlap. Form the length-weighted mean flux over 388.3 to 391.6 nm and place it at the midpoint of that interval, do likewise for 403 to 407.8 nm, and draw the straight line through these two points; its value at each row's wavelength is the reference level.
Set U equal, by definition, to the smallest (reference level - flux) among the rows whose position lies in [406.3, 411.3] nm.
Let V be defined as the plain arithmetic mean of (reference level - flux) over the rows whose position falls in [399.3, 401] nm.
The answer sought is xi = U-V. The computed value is -5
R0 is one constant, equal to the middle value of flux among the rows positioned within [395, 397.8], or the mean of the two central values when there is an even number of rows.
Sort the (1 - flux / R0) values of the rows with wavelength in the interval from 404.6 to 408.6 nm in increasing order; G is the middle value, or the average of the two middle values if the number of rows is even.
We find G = 0.11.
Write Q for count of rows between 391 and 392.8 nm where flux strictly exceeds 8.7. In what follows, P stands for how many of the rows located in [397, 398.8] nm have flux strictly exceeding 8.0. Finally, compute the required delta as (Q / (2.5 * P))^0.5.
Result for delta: 0.45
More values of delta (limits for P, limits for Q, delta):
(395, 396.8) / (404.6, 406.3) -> 0.52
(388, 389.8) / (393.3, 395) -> 0.00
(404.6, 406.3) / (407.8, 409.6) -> 0.58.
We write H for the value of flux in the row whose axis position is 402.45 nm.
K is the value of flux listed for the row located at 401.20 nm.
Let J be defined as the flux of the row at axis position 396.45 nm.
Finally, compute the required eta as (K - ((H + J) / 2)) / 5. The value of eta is 0.1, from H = 8.271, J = 8.746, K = 8.8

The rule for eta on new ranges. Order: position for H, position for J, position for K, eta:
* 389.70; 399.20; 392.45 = -0.4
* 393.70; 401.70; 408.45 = 0.5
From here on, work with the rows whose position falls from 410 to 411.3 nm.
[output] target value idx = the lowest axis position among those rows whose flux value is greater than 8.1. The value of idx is 410.20 nm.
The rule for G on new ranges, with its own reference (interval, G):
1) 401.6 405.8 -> 0.13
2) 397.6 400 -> 0.11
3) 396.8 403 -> 0.12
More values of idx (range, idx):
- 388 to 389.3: 388.20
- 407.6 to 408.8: 407.95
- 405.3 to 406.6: 405.45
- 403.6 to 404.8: 403.70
